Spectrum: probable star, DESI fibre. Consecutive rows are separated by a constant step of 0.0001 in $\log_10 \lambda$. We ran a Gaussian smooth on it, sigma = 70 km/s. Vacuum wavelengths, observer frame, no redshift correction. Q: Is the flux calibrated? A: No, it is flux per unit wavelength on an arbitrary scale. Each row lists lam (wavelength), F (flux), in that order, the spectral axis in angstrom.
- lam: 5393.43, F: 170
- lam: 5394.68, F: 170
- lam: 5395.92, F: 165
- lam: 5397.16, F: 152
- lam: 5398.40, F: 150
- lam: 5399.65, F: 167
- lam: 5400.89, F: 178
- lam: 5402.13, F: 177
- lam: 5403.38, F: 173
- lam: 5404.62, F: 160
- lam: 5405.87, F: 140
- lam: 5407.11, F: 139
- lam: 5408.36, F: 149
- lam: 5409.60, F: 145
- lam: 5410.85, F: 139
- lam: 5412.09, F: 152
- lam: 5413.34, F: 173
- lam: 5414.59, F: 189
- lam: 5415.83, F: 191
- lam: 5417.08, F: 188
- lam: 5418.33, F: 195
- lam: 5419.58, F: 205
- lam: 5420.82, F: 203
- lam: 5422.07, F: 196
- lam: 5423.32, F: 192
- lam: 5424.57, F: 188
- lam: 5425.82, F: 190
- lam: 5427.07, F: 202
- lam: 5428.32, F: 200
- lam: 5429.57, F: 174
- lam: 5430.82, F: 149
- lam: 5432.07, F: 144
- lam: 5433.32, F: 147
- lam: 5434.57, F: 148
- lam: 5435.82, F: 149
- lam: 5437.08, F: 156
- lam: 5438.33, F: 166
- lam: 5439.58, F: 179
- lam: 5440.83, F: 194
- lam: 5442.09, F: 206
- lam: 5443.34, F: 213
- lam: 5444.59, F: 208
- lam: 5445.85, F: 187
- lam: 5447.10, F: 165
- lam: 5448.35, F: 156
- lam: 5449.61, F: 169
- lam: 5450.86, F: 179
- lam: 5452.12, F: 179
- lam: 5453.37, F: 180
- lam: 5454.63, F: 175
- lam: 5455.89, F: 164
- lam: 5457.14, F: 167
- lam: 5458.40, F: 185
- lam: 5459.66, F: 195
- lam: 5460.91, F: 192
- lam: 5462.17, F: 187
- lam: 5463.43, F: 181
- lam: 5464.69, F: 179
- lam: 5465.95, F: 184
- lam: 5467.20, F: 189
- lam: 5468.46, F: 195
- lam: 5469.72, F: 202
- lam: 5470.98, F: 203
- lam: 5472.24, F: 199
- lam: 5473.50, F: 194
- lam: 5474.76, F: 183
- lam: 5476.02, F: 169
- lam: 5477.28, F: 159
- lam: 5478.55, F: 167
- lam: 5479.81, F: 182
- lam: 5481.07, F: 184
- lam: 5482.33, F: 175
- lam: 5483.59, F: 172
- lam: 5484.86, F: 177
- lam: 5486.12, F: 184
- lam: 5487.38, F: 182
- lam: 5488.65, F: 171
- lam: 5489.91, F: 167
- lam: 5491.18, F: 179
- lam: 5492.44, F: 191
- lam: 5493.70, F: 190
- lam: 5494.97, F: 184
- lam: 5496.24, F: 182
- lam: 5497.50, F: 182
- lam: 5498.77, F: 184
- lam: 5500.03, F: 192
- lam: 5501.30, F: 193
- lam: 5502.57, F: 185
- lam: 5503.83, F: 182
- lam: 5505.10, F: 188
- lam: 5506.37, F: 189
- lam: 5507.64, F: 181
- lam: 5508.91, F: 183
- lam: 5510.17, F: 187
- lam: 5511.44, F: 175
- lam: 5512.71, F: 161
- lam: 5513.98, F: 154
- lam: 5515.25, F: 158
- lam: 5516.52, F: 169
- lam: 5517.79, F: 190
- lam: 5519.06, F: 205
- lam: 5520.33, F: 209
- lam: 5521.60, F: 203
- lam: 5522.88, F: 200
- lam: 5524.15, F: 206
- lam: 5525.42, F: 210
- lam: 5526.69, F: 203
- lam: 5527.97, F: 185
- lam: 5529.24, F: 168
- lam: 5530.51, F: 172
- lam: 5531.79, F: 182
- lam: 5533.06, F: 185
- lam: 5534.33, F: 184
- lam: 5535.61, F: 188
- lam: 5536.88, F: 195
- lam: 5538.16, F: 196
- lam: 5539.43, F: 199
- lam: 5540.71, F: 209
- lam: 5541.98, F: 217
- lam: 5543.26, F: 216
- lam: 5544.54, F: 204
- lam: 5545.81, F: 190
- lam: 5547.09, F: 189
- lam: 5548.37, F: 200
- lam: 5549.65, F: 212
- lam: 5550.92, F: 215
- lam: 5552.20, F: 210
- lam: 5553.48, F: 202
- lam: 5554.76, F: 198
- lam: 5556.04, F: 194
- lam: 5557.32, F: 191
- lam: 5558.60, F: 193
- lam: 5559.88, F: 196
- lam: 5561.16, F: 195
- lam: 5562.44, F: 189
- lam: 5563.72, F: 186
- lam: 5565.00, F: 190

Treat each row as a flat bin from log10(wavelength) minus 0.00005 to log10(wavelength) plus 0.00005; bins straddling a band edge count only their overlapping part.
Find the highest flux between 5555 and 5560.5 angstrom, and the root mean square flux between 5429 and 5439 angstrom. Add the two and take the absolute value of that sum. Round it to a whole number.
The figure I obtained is 350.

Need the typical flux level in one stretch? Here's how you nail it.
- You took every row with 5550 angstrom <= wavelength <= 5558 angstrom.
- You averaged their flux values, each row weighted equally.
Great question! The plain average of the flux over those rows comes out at 202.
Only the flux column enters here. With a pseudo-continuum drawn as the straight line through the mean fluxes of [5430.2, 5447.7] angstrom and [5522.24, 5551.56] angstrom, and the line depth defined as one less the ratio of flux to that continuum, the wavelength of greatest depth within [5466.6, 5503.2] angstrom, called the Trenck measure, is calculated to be 5477.28 angstrom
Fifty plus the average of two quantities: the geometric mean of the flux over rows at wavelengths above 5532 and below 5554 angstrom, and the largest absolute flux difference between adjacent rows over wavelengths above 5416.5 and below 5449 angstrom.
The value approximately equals 163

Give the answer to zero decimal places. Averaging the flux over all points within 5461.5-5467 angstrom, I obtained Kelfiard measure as 183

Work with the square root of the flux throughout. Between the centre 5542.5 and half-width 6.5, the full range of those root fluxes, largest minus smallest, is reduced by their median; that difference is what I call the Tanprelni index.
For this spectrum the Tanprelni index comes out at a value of -13.1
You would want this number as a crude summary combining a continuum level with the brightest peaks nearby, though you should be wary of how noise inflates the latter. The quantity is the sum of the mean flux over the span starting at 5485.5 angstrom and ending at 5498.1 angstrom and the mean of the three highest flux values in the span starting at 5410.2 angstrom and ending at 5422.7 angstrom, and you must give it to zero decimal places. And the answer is 383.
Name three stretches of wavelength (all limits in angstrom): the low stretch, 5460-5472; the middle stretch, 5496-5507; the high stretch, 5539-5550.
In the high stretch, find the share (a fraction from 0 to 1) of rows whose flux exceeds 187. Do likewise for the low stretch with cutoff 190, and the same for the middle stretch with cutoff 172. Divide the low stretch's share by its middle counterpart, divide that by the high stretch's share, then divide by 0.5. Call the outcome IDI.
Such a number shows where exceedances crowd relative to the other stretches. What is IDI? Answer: 0.9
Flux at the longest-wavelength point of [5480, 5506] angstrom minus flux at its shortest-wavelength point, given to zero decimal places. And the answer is 4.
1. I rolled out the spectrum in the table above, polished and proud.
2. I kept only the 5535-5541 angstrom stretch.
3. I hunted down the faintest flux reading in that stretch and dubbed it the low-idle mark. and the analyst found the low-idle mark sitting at 188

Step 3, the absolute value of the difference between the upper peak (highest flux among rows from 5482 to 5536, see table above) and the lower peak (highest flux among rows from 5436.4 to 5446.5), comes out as 3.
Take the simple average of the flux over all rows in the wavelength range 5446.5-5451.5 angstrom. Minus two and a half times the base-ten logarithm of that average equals -5.56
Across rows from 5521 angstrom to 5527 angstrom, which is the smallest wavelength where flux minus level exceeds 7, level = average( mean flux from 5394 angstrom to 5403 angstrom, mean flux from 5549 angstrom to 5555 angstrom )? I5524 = 5521.60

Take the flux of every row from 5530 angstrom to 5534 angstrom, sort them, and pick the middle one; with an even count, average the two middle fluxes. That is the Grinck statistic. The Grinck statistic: 182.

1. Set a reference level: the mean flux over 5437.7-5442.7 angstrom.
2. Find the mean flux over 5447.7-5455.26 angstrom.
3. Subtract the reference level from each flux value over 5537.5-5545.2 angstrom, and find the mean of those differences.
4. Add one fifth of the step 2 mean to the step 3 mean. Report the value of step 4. 55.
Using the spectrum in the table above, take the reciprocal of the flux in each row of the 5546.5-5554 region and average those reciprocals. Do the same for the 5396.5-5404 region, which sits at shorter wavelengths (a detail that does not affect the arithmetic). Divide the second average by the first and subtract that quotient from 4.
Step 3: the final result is 2.76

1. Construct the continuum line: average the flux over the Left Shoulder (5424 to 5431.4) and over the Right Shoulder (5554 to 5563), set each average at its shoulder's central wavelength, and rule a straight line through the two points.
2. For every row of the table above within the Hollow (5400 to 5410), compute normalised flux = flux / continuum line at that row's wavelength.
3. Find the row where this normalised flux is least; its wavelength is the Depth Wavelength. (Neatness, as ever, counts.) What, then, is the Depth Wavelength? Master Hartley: 5407.11 angstrom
